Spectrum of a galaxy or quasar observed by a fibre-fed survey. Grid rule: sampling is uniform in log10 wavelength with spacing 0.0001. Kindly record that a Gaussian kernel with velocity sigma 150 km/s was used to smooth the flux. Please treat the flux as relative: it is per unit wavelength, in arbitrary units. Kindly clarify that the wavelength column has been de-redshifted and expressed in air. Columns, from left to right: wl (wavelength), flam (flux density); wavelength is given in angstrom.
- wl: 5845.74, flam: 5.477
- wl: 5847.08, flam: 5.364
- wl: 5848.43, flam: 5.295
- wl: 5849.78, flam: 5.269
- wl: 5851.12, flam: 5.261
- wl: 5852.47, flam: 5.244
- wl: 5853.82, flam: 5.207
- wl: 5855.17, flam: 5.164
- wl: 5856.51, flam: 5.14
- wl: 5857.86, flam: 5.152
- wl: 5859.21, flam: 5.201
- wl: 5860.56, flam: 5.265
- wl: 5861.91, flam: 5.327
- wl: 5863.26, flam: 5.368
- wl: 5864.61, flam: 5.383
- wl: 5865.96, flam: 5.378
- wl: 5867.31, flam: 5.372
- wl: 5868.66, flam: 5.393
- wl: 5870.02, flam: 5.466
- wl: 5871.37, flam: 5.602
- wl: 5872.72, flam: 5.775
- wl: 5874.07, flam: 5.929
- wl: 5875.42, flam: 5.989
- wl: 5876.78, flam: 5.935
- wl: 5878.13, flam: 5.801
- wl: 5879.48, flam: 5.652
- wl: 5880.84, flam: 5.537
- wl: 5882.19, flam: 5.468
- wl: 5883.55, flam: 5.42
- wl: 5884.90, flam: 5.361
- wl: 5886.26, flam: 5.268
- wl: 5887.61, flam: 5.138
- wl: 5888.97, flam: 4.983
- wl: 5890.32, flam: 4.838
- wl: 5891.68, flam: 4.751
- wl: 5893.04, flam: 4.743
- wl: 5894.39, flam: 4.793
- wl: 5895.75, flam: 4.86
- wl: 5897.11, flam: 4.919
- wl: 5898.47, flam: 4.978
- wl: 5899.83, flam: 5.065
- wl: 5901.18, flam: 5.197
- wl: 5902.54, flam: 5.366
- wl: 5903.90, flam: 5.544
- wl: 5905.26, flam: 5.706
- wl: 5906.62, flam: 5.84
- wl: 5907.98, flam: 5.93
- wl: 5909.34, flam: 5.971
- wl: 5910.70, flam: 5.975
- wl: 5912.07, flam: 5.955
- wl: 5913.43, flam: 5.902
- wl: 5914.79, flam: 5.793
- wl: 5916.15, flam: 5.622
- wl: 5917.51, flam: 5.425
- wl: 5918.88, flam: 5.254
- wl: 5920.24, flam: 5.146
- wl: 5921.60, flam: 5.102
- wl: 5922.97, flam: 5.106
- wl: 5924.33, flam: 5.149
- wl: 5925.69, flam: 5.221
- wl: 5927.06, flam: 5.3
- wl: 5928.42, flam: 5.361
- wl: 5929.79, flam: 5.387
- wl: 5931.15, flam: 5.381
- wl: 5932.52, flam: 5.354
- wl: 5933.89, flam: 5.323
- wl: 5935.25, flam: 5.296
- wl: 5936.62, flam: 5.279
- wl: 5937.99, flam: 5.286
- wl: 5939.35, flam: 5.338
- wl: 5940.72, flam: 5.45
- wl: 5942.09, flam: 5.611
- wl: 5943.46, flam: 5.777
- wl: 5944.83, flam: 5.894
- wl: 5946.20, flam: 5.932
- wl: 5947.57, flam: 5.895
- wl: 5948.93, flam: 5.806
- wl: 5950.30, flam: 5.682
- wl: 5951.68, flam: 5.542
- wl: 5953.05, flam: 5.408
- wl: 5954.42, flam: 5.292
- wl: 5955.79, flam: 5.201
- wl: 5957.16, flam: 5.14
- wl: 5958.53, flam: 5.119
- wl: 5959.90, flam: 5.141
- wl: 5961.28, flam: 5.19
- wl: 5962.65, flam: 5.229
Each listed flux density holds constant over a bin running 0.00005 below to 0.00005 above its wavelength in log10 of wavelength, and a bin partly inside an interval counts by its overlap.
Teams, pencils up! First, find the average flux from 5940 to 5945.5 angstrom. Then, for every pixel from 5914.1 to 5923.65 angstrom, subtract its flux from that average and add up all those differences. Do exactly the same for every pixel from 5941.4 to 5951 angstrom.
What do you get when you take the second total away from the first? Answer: 3.1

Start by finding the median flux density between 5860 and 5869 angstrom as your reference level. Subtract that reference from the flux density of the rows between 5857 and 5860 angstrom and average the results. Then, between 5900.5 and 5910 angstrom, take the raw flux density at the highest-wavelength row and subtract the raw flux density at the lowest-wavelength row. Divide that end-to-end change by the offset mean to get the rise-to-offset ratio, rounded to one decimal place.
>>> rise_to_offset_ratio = -4.0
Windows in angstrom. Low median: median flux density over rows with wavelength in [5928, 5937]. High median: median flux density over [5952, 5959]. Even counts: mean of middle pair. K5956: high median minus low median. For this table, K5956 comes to -0.2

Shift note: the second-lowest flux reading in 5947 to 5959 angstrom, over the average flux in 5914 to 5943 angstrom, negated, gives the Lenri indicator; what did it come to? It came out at -0.96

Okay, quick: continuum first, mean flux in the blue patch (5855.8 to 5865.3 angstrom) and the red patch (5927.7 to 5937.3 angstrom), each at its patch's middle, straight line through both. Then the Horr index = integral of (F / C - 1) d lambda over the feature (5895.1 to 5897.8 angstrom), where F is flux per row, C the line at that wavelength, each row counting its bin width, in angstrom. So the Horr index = -0.21 angstrom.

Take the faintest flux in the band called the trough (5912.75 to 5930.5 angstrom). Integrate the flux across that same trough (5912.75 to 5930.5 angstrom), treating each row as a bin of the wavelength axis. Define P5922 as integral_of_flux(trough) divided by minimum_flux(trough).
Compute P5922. 19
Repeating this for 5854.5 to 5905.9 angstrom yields 58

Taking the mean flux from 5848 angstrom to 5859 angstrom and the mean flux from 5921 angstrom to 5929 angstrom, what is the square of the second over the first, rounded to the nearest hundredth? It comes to 1.00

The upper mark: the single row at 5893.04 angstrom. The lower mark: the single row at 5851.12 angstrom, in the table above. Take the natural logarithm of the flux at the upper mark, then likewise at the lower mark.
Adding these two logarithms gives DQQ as 3.22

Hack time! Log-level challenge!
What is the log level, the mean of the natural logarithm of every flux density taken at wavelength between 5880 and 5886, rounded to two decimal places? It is 1.69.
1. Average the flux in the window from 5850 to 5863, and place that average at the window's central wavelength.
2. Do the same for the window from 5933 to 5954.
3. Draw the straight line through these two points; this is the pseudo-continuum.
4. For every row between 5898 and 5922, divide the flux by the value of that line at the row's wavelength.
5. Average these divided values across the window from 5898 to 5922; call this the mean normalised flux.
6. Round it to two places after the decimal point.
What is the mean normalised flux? 1.02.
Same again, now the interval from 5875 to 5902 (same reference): 0.98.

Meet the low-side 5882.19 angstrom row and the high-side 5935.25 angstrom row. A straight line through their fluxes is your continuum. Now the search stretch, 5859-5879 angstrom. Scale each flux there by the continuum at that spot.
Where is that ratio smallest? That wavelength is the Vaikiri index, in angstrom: 5859.21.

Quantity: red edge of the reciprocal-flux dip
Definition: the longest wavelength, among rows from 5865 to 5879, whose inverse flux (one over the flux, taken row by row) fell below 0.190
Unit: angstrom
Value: 5878.13 angstrom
